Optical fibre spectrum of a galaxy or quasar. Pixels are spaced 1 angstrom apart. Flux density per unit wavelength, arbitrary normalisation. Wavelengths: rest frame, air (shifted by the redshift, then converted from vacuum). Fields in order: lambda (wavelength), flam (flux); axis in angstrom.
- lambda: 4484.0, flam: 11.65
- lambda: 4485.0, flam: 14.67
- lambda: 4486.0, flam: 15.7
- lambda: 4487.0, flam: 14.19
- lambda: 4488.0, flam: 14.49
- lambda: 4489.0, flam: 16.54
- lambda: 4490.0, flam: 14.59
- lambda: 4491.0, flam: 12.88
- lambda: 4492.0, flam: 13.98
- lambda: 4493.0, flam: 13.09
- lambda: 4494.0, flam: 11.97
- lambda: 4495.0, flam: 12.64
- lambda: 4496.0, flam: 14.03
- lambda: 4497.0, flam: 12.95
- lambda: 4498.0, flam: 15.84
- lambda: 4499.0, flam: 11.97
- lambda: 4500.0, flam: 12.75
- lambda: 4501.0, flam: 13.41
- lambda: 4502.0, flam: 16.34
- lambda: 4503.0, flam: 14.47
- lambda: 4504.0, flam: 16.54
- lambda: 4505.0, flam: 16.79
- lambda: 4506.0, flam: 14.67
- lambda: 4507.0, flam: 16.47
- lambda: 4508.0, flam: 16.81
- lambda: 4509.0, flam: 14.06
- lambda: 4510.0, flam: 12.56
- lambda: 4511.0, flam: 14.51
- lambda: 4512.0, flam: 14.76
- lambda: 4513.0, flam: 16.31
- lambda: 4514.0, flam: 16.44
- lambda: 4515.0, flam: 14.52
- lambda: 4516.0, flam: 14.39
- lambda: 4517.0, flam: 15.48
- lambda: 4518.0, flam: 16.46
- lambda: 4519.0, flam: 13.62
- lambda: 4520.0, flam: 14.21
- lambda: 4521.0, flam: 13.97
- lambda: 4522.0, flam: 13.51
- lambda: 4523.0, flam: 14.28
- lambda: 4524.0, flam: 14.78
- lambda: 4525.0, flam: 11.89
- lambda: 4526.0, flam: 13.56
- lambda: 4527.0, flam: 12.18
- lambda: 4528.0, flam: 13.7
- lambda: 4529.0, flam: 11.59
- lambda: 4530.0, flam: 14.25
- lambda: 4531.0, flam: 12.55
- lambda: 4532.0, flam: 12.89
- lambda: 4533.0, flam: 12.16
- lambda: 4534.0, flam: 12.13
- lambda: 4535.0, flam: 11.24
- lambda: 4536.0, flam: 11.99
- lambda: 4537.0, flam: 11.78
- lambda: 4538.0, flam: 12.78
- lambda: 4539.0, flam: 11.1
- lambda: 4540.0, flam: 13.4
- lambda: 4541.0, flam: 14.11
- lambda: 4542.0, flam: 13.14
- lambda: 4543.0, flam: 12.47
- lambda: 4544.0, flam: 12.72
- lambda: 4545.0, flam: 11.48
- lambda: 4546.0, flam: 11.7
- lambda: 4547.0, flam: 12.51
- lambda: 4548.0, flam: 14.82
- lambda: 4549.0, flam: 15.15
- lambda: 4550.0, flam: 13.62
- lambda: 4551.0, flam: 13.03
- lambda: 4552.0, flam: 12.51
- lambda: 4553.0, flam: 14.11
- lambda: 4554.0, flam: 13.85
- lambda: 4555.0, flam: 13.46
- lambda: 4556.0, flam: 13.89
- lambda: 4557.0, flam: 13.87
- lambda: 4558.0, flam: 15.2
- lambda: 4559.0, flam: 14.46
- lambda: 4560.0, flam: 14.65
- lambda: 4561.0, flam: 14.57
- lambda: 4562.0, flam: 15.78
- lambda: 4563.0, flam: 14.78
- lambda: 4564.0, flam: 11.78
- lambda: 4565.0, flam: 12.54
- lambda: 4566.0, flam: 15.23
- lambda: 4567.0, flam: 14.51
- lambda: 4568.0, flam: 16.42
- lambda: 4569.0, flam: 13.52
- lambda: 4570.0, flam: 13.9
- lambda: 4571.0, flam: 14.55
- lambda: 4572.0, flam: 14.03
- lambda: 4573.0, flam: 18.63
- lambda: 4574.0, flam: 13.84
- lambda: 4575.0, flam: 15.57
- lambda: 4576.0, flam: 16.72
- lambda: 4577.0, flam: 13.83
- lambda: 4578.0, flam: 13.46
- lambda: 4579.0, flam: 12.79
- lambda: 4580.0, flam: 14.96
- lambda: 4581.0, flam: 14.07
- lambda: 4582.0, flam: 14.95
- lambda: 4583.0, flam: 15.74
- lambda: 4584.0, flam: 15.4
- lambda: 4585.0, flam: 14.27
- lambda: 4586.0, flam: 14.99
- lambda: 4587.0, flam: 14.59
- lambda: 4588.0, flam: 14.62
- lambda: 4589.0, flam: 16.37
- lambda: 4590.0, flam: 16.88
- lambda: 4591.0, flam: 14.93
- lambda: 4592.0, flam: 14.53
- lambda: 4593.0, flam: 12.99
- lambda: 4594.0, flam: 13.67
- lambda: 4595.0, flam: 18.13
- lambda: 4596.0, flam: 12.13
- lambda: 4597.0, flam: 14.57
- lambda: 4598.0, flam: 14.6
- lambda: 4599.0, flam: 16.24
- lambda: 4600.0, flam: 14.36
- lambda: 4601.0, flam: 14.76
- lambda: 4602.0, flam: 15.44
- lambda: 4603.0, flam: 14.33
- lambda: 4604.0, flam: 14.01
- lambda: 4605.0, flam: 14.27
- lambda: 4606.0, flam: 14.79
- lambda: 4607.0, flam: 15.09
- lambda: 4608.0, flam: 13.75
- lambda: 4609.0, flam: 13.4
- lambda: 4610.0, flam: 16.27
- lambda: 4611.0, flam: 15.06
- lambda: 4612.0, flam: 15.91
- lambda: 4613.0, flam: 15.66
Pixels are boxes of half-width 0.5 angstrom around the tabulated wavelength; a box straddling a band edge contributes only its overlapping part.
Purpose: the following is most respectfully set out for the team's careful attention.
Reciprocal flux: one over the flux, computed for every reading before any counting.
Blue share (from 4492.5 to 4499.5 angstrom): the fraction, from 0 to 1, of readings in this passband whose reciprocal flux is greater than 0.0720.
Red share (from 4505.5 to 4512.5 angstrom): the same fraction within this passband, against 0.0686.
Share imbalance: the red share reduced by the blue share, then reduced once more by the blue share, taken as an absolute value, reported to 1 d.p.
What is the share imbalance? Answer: 1.0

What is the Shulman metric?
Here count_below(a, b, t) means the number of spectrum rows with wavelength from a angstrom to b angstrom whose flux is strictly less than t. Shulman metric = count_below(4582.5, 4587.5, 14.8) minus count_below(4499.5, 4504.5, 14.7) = -1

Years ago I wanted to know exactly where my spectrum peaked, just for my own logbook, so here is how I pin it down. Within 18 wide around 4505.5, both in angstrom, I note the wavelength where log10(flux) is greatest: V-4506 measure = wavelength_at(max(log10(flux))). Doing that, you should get 4508.0 angstrom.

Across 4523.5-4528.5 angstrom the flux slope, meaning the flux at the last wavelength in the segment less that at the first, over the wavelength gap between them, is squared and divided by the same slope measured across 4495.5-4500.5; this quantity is -0.23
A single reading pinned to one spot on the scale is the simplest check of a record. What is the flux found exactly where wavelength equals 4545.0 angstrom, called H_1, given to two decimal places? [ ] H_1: 11.48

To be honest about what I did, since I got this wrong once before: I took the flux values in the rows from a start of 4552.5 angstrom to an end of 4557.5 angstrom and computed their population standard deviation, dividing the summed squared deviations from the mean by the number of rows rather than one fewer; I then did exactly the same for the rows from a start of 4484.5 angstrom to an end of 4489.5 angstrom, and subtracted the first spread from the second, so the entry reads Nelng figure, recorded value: 0.7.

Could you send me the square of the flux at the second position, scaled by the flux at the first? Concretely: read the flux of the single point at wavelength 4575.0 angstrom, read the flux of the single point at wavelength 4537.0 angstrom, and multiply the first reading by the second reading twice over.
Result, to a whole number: 2161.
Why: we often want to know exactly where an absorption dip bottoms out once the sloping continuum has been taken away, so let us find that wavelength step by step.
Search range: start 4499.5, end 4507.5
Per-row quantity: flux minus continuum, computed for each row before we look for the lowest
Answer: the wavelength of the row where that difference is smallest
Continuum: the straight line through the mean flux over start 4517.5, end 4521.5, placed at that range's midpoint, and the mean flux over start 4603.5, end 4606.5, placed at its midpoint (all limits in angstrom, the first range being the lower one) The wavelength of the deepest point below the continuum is 4500.0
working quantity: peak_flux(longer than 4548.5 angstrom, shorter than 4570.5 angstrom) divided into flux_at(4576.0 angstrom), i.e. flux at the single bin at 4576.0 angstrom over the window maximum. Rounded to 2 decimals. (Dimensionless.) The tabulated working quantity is 1.02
